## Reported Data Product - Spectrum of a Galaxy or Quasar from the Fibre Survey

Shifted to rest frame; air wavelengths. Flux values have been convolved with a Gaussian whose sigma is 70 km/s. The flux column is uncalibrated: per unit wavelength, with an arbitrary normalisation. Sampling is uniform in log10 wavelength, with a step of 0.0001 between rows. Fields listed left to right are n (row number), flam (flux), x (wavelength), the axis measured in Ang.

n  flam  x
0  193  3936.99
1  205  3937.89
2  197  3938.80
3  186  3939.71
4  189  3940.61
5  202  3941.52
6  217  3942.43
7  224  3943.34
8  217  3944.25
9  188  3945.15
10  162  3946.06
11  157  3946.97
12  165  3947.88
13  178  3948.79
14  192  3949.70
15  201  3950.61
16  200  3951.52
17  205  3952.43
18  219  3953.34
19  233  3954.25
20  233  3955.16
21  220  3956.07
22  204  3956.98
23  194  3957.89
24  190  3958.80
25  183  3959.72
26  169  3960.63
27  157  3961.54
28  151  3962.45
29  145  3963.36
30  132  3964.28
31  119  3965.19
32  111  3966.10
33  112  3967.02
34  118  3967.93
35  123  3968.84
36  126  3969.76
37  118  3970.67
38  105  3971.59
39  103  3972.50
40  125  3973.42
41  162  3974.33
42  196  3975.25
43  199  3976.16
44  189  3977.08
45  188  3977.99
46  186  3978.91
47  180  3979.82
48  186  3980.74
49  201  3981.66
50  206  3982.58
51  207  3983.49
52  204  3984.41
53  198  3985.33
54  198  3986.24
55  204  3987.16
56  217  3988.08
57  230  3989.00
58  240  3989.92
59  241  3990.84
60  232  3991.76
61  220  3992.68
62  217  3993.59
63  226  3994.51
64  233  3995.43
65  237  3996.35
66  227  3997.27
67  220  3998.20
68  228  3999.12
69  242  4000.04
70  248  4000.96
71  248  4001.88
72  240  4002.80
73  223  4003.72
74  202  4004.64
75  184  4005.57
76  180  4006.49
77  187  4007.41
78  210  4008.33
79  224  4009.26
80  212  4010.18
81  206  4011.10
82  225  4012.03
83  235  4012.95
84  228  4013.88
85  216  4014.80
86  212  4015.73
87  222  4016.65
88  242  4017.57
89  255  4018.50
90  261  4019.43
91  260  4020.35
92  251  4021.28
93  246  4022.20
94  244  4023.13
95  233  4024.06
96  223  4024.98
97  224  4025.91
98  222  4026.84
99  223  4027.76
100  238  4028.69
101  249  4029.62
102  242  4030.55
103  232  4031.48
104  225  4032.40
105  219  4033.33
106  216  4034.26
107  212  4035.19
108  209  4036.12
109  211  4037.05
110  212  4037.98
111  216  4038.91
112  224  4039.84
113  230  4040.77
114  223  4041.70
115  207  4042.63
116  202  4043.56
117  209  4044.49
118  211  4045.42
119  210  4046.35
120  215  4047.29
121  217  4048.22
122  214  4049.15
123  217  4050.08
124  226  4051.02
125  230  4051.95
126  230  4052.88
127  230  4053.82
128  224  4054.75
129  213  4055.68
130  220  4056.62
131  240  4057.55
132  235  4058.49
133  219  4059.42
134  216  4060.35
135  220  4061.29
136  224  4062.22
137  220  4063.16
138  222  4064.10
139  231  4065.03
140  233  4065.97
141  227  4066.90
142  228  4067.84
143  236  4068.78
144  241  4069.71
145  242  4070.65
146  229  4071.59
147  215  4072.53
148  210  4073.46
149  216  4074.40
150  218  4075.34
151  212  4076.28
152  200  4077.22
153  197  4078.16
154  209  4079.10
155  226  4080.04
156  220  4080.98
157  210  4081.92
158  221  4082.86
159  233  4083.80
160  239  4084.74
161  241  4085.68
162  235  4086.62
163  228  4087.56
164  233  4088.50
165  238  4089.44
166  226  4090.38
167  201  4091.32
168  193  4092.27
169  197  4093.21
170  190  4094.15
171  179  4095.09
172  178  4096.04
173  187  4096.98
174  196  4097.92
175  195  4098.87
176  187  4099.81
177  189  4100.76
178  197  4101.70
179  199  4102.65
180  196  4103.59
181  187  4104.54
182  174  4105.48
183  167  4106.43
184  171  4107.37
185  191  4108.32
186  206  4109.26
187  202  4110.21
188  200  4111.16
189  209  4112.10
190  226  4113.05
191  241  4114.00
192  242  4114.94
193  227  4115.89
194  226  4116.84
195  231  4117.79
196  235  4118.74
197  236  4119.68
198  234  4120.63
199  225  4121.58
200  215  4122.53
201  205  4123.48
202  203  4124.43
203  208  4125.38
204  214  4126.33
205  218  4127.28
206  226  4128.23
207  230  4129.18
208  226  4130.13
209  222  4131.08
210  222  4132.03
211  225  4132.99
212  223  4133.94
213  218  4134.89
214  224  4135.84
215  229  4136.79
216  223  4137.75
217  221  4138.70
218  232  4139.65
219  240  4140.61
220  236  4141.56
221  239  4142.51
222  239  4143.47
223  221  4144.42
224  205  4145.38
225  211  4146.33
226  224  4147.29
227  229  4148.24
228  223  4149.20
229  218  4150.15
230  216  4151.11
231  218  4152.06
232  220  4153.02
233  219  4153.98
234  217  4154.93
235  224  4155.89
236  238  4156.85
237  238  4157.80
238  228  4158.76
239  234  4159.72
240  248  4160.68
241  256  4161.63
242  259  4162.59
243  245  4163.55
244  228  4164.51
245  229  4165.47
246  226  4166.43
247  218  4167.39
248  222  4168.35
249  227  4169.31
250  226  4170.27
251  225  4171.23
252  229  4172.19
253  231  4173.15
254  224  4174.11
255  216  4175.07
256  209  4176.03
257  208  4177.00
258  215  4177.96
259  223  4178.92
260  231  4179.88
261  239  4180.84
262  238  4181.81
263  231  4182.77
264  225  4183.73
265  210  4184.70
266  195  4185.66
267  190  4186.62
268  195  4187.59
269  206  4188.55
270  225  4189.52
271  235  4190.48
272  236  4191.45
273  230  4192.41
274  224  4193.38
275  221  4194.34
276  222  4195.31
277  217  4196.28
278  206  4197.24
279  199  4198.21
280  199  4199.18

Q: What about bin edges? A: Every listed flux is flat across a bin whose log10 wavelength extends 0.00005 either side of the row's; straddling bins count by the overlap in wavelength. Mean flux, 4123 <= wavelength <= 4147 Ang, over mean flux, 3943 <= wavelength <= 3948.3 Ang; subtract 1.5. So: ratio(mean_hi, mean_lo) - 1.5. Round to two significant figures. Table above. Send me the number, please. -0.30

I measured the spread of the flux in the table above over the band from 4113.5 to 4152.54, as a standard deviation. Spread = 10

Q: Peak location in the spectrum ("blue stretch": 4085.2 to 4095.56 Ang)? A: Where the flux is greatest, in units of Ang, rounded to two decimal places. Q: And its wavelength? 4085.68 Ang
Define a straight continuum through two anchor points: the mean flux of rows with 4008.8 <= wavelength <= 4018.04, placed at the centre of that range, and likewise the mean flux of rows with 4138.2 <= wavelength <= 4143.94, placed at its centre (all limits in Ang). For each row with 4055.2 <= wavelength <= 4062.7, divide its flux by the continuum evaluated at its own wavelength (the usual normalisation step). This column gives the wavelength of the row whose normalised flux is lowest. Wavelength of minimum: 4055.68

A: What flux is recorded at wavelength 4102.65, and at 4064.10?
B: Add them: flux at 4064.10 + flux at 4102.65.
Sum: 421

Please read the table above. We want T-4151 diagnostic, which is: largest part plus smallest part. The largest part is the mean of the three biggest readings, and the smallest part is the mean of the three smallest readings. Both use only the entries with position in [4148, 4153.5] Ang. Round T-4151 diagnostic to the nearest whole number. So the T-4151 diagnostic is 441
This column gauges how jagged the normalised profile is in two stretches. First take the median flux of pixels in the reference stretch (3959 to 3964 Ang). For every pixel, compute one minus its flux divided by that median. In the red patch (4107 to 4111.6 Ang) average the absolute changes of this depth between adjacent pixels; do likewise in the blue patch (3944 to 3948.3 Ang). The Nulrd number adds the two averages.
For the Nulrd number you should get 0.174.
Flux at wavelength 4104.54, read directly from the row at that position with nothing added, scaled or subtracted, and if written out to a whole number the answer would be 187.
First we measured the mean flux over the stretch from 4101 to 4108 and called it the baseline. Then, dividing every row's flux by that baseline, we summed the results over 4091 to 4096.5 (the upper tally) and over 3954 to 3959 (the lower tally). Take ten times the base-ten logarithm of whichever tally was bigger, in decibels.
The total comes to 8.39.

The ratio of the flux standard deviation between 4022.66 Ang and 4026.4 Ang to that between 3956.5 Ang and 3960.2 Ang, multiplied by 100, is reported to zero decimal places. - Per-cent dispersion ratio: 111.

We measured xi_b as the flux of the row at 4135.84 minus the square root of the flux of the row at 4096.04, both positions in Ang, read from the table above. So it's 211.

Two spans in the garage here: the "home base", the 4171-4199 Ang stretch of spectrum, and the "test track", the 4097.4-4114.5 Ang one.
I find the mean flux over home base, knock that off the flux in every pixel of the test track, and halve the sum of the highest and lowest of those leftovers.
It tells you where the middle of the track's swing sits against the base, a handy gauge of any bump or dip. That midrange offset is -15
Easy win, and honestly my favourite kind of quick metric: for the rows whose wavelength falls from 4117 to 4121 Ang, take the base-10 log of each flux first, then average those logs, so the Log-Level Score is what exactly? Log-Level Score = 2.37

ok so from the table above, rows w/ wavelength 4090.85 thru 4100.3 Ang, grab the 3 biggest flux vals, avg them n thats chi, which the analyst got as 198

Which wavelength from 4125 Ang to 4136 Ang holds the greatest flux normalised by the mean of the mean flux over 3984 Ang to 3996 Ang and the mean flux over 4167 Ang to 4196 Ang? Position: 4129.18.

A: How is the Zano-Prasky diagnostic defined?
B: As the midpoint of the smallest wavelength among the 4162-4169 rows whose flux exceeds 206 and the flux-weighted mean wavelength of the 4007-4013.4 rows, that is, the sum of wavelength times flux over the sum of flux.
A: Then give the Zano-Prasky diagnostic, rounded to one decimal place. 4086.4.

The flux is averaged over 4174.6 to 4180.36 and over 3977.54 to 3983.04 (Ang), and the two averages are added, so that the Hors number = 408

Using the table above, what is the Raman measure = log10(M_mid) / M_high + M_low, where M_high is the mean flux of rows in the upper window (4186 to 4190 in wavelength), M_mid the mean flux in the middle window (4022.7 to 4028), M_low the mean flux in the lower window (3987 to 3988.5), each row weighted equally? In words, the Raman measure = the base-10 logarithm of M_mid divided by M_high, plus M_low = 211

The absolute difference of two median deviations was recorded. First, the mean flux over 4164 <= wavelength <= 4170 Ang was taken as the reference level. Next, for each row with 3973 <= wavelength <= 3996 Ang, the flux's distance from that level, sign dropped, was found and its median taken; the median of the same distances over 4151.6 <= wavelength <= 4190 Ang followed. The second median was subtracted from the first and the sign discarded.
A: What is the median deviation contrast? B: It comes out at 14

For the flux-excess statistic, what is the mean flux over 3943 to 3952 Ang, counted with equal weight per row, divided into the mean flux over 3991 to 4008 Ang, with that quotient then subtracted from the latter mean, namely 221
